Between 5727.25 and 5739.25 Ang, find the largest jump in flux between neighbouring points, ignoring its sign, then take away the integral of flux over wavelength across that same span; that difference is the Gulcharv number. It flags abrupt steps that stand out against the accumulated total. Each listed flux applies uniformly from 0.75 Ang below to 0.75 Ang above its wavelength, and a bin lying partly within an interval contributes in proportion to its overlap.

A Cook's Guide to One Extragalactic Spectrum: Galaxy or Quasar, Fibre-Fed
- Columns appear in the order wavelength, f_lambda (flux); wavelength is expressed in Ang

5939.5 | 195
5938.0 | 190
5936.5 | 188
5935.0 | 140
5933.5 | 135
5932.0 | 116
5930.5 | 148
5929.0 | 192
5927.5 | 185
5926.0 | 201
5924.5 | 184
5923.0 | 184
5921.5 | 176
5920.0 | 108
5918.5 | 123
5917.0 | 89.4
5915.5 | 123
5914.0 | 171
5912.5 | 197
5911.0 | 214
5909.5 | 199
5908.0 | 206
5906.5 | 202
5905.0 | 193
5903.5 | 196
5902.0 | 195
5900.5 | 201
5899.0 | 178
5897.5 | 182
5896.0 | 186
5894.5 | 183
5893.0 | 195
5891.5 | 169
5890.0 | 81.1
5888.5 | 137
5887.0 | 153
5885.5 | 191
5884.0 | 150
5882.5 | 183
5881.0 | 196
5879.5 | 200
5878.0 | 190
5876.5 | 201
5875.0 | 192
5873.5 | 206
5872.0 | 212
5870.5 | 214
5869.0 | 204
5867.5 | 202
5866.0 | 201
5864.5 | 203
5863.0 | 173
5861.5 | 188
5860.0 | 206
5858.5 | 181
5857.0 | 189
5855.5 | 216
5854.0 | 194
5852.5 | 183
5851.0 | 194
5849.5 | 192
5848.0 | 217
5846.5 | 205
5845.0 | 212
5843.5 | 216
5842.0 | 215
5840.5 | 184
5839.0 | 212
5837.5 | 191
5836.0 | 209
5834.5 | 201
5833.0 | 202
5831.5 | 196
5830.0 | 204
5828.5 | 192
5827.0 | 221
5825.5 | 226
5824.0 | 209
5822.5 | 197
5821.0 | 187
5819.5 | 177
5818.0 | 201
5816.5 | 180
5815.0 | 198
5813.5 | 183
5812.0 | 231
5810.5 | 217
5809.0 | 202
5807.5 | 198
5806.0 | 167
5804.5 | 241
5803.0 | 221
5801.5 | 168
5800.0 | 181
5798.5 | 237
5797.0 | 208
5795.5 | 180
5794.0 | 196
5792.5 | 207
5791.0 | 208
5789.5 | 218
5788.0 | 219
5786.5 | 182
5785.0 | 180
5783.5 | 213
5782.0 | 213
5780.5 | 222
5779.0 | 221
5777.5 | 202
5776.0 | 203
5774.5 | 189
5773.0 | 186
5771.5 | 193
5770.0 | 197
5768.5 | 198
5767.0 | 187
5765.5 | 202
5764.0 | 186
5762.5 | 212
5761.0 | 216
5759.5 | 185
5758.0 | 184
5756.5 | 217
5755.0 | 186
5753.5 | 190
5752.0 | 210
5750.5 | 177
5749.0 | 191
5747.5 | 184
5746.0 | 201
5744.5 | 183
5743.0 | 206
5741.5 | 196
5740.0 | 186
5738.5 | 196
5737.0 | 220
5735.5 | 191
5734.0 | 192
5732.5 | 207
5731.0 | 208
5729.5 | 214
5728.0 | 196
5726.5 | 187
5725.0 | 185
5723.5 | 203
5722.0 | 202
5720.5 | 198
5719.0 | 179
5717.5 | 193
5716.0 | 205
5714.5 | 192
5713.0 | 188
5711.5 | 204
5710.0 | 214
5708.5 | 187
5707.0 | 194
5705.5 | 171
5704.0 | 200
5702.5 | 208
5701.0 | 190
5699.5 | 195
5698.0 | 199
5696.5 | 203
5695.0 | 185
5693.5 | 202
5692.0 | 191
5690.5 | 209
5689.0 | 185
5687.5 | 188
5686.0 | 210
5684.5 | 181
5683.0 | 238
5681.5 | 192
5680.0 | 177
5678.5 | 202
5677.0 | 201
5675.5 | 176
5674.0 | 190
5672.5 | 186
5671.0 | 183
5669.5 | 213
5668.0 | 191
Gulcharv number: -2407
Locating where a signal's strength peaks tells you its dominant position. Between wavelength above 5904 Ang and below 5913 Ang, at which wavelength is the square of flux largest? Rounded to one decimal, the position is 5911.0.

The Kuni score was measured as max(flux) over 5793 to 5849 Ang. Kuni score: 241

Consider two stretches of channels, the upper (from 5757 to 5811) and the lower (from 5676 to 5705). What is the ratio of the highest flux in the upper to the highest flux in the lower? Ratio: 1.01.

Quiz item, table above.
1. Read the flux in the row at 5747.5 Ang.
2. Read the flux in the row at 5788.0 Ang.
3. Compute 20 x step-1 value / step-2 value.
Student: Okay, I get 17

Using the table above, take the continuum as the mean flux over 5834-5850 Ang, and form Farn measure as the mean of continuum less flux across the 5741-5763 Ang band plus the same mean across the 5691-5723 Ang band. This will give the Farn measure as 19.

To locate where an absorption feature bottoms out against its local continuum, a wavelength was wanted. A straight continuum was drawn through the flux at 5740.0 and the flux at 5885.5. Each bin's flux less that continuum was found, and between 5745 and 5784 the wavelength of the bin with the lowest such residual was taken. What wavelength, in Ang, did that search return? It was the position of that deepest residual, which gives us 5750.5 Ang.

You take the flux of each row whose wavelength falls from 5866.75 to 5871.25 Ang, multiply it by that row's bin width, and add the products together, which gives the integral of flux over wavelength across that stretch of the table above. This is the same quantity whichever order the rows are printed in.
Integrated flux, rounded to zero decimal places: 930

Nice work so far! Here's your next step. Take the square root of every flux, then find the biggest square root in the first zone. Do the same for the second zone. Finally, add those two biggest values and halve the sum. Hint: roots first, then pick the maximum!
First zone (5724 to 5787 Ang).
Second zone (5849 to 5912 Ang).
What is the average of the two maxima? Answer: 14.8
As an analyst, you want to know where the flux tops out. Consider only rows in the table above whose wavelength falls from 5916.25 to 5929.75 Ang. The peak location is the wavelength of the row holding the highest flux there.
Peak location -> 5926.0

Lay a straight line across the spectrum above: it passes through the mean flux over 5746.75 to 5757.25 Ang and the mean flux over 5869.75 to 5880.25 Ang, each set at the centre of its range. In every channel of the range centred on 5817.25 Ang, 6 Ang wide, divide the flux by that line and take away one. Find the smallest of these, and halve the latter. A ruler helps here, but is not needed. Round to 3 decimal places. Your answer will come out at -0.054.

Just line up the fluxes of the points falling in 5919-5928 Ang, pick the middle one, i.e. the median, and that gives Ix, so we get 184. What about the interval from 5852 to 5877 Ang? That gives 201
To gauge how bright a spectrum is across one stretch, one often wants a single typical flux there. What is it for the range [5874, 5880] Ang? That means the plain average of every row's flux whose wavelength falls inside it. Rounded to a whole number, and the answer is 196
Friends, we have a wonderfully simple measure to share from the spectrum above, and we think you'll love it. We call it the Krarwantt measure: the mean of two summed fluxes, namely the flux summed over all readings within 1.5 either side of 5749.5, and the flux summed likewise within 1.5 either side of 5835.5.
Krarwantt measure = 389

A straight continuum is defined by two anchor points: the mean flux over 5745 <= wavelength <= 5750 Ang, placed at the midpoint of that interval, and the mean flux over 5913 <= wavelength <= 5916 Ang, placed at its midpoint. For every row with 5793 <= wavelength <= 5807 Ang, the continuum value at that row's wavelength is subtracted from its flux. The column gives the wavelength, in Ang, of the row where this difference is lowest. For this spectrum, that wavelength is 5801.5 Ang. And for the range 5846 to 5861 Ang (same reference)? 5858.5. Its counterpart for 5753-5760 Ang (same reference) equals 5758.0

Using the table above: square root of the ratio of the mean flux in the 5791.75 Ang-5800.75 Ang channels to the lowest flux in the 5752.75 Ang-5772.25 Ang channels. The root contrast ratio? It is 1.05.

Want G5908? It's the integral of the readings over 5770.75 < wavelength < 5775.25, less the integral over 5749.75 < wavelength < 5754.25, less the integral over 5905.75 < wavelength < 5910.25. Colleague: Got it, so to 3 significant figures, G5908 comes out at -924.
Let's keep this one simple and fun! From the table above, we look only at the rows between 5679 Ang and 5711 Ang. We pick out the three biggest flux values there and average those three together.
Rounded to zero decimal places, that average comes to 221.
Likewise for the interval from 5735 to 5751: 209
